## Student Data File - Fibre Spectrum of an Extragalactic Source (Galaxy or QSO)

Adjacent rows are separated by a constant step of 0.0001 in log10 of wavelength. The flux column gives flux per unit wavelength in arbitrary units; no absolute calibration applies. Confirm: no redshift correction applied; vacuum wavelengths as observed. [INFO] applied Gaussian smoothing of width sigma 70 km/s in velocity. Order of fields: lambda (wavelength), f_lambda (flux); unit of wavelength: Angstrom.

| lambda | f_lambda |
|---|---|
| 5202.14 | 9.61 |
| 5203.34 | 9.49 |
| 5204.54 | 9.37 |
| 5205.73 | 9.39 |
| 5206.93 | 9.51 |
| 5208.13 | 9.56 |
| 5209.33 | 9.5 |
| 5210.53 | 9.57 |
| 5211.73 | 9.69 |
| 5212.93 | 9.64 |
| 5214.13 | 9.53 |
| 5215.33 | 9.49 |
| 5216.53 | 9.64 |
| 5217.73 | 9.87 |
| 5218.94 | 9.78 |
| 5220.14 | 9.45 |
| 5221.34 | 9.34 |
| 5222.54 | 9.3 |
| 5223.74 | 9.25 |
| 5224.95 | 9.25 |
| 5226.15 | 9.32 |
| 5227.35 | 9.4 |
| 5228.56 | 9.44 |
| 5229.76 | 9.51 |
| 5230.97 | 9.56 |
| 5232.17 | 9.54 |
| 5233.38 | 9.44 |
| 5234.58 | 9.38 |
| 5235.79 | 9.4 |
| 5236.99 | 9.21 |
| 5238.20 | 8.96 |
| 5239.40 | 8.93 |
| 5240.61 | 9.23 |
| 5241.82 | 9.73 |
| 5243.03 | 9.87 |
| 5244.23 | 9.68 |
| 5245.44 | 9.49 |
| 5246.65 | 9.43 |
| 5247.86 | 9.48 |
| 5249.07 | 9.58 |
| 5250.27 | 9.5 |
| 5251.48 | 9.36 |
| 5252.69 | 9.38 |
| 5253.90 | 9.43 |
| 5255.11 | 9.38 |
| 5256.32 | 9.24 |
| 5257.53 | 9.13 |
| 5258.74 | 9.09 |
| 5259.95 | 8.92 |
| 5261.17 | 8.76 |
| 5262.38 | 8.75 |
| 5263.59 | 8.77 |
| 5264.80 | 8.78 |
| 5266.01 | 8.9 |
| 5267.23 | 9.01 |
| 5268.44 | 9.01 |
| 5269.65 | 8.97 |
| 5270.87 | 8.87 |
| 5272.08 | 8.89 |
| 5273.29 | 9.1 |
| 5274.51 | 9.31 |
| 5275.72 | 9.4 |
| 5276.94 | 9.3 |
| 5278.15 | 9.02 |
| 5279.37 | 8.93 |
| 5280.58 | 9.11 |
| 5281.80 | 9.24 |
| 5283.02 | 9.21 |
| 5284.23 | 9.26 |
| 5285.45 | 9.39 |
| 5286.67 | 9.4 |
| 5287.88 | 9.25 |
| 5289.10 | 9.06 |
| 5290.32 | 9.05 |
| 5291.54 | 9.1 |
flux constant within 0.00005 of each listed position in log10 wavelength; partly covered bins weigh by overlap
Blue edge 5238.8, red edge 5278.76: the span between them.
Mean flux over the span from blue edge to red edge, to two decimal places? 9.20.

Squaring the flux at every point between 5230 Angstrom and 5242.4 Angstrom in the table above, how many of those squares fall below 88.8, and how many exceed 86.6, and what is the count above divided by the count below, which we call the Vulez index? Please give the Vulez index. 1.0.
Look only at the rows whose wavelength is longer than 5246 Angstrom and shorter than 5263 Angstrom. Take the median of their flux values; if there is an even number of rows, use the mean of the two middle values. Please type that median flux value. 9.37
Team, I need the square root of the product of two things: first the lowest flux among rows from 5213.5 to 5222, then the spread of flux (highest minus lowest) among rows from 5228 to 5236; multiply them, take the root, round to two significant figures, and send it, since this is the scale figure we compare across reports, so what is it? 1.3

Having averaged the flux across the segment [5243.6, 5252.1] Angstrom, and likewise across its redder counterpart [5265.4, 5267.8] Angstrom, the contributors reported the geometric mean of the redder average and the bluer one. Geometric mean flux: 9.22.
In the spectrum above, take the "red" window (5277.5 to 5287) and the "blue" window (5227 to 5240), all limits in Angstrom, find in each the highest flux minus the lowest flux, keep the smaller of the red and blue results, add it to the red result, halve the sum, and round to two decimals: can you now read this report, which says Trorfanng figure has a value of 0.47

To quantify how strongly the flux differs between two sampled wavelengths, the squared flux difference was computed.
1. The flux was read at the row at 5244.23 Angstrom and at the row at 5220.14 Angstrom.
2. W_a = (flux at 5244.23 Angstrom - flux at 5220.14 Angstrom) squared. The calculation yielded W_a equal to 0.1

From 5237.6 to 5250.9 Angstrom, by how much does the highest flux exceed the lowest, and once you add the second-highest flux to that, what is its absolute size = 10.7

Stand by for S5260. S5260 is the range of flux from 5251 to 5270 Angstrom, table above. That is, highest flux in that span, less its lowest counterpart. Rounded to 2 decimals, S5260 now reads 0.68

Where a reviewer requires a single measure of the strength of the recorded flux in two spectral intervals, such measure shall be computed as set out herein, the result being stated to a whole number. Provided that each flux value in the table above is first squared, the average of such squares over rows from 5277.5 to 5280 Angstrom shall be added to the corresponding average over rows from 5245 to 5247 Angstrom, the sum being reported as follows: 170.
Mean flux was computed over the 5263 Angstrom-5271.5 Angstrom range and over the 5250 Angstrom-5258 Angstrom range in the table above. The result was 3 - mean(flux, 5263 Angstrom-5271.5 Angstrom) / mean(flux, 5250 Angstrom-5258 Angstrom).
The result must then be 2.05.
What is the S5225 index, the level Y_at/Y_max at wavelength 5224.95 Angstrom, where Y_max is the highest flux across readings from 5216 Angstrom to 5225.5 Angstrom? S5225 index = 0.94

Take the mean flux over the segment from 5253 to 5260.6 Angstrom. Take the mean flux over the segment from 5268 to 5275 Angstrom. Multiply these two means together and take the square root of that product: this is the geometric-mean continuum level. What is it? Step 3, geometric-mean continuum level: 9.11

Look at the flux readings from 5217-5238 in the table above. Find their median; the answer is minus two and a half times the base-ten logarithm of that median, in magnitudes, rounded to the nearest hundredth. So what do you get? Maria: -2.43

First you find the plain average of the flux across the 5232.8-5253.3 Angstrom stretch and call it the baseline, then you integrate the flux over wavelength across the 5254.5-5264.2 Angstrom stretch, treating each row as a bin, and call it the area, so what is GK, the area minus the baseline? 78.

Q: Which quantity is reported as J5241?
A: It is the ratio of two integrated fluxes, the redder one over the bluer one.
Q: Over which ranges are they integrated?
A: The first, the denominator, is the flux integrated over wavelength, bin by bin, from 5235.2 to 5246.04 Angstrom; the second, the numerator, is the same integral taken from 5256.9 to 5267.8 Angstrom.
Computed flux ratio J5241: 0.95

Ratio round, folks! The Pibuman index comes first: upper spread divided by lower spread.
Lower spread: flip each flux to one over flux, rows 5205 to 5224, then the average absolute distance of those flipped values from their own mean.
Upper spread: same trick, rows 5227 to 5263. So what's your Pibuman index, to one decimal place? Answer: 1.8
